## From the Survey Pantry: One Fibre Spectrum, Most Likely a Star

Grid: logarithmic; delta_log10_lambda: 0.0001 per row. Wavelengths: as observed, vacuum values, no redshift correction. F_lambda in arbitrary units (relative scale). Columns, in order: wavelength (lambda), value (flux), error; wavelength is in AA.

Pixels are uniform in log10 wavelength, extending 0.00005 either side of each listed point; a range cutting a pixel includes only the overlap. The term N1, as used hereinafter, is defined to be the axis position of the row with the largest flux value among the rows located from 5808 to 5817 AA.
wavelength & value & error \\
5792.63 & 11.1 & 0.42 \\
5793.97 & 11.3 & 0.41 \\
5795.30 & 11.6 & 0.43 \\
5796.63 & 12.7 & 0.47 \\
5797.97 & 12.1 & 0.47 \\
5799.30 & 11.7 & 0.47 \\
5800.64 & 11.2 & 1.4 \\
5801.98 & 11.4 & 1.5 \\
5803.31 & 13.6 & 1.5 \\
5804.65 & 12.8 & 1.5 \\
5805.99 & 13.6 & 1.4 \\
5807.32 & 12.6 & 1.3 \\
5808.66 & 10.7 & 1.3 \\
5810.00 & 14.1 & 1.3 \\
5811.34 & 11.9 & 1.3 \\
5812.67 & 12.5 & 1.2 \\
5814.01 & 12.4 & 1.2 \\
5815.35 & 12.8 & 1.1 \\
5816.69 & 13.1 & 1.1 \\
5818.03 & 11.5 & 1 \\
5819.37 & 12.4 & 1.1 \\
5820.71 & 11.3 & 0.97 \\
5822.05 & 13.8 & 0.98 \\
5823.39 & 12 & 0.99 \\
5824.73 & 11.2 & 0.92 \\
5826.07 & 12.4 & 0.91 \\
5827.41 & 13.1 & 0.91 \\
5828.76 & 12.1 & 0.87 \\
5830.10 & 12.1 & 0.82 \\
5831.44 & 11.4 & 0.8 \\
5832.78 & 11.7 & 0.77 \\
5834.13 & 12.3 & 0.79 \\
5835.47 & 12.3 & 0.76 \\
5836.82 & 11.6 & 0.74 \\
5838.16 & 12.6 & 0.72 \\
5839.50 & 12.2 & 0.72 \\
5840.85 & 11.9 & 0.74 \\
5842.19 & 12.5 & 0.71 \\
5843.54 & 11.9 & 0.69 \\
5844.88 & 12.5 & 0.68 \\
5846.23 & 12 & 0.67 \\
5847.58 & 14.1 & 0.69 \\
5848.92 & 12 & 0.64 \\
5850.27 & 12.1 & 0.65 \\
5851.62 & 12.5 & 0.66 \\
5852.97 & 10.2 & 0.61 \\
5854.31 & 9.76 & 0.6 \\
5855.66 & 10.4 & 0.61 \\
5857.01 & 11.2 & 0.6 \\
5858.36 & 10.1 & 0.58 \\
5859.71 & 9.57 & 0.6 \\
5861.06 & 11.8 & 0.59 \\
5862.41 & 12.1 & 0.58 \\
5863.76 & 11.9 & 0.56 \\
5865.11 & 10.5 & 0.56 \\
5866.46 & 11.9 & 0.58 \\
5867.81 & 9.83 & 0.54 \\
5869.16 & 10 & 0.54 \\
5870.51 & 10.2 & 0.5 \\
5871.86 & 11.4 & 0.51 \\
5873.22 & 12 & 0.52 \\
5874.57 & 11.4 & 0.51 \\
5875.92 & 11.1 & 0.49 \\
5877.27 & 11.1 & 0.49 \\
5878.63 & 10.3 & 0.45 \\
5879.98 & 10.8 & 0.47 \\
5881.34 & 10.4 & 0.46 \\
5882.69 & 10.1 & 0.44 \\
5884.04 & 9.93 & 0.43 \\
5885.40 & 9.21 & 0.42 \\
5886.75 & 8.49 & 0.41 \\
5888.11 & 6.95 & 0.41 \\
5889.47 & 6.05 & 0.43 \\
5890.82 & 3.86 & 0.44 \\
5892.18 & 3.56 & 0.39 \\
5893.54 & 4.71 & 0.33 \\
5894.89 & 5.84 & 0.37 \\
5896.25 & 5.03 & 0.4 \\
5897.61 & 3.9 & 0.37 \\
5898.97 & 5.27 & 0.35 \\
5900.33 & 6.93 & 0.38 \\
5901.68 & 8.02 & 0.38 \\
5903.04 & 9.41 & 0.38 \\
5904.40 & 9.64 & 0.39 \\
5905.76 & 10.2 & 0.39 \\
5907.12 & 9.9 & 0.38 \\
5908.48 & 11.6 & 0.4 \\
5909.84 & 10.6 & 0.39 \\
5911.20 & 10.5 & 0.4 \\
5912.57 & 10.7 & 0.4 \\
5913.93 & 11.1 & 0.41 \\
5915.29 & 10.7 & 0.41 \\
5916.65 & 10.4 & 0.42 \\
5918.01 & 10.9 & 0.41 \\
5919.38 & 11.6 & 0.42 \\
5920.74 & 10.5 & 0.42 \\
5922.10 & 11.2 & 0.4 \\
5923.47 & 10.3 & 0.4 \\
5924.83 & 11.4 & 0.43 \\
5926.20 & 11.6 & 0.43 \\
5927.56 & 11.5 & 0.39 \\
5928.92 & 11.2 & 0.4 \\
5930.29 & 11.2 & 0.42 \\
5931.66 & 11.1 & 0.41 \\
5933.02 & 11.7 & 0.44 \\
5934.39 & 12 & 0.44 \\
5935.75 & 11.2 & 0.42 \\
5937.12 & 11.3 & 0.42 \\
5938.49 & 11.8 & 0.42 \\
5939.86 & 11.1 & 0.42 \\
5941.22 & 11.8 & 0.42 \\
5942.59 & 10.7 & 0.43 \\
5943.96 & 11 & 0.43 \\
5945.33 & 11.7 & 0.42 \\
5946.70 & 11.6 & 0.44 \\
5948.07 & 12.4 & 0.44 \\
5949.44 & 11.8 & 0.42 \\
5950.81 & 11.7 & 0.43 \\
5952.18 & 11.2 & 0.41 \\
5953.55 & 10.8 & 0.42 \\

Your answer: 5810.00 AA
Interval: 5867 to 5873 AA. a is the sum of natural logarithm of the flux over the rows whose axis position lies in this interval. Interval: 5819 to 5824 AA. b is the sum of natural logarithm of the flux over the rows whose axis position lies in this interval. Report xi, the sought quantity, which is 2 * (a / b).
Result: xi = 1.86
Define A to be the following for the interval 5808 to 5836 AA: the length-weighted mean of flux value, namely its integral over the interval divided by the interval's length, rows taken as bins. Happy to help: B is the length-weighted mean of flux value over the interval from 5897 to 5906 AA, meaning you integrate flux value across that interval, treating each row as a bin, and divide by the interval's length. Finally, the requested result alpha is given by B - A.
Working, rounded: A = 12.2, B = 7.5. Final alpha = -5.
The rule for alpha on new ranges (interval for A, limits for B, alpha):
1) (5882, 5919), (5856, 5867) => 3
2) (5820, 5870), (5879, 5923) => -3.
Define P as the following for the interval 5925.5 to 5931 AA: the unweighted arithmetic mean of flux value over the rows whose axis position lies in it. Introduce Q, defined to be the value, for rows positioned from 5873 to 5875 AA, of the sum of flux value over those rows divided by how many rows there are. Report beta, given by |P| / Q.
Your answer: 0.97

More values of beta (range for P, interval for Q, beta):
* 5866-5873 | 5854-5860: 1.05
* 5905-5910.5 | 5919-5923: 0.95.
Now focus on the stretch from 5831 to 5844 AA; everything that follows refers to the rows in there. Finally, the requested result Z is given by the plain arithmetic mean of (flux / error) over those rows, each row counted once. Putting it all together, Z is 16.2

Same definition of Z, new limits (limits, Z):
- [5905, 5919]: 26.6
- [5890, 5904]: 15.0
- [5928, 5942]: 27.2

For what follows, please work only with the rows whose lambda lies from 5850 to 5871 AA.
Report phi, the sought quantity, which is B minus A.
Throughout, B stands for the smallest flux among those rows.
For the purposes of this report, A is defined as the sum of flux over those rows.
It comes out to -164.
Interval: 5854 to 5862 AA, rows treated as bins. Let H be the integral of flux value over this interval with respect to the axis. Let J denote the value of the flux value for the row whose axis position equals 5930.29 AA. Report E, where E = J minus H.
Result -73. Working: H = 84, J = 11.2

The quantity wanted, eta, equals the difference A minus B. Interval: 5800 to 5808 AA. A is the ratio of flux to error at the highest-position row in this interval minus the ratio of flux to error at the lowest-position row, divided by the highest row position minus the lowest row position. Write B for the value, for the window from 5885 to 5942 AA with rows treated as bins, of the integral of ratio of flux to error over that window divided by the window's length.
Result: -23.0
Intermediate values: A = 0.25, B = 23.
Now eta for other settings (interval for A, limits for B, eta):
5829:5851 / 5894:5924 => -23.1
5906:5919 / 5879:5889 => -21.4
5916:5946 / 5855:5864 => -18.5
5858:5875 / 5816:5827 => -12.0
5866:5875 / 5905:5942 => -26.7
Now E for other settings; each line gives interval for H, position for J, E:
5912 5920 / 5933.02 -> -75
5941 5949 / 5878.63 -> -82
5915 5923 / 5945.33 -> -75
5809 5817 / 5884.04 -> -92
